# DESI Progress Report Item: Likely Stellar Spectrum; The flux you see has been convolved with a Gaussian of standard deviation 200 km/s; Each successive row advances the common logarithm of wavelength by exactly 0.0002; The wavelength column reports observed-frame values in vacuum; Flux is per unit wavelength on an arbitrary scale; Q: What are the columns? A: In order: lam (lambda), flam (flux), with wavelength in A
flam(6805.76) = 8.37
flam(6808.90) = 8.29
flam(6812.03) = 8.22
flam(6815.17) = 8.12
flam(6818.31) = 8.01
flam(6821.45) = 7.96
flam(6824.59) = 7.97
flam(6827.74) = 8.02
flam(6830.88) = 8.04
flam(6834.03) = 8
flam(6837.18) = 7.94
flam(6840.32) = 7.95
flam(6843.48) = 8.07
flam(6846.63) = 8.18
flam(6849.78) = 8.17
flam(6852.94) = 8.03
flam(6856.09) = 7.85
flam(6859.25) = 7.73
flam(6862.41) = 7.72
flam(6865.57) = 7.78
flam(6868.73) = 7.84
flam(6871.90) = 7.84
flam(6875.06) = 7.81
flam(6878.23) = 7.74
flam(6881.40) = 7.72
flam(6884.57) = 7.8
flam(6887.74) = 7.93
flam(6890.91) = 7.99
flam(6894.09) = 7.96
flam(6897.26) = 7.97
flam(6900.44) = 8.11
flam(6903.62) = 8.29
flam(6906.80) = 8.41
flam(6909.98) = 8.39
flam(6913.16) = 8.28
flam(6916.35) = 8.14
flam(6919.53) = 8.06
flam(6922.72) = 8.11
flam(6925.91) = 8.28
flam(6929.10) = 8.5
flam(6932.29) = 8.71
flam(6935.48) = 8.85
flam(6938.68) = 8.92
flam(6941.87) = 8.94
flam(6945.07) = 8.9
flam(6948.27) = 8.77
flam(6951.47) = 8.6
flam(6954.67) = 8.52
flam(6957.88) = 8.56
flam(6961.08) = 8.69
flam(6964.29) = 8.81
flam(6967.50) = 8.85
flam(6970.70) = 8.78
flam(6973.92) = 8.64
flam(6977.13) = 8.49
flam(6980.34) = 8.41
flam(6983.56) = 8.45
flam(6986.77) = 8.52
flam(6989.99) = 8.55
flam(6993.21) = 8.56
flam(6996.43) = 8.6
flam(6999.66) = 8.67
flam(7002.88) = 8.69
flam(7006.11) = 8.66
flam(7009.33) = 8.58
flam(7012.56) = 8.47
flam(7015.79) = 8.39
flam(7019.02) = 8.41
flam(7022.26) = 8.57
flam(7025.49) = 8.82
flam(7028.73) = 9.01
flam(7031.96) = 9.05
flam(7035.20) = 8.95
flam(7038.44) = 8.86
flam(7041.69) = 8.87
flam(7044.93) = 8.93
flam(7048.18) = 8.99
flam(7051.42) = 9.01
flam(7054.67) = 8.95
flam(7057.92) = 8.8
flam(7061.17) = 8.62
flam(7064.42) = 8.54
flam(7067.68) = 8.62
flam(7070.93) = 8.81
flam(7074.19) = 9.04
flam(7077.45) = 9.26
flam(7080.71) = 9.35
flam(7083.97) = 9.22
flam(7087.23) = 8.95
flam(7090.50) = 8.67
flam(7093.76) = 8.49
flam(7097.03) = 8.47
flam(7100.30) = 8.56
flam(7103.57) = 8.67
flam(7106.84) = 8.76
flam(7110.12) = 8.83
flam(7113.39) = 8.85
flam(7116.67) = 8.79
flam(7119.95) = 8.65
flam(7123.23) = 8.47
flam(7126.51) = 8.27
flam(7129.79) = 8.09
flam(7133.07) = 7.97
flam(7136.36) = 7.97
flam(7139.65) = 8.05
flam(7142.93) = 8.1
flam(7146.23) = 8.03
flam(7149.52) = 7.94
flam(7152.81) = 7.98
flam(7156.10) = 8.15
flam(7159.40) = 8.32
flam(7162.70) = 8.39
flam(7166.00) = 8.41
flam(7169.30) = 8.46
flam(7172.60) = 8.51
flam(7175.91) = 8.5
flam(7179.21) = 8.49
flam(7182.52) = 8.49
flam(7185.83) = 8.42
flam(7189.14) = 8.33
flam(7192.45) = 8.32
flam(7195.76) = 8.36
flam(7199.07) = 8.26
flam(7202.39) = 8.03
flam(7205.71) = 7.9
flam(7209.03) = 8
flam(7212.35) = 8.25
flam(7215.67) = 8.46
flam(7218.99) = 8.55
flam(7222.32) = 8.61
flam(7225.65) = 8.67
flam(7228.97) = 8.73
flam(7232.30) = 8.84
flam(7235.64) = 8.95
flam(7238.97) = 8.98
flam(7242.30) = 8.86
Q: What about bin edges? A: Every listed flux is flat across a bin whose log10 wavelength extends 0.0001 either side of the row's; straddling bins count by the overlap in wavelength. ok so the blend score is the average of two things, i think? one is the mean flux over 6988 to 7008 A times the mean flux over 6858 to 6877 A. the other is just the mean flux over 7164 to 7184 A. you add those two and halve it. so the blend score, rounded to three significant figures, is 37.8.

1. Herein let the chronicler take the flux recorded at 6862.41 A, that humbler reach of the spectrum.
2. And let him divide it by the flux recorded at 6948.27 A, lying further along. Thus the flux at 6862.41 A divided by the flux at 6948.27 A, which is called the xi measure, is 0.88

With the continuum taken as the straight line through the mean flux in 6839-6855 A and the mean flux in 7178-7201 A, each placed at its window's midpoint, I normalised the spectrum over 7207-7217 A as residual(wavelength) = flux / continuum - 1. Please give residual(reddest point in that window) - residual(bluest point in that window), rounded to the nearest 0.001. 0.054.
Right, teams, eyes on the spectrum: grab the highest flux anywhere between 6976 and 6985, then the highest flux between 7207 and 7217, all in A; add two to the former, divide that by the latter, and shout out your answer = 1.24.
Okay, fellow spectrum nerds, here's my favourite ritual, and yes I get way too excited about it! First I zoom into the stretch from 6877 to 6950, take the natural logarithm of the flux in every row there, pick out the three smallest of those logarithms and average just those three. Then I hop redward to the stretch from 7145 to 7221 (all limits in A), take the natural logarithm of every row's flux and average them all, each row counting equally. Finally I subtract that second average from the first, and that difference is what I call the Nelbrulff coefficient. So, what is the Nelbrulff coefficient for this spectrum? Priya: -0.066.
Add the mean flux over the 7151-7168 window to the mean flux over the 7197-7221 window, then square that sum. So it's 271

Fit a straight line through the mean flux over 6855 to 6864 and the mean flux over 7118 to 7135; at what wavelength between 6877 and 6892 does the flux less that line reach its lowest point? 6881.40 A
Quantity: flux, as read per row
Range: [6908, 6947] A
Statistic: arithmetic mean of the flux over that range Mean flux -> 8.51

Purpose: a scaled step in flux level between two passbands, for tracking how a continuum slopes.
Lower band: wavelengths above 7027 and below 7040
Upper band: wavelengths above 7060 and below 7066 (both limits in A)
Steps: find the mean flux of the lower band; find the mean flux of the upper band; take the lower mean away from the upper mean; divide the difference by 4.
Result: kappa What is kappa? -0.10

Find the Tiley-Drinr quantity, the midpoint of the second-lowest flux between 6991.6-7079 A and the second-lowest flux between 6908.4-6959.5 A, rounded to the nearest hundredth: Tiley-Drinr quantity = 8.26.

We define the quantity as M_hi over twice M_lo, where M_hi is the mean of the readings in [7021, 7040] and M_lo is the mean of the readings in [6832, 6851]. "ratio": 0.55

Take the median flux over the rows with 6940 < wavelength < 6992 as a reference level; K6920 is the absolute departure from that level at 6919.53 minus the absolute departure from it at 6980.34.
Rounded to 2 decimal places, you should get 0.35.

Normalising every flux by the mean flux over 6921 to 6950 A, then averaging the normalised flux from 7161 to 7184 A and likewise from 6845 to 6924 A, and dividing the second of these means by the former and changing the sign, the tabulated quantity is -0.94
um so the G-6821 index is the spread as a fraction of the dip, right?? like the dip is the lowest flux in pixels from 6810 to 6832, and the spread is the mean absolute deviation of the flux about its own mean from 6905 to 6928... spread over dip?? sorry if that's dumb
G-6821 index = 0.015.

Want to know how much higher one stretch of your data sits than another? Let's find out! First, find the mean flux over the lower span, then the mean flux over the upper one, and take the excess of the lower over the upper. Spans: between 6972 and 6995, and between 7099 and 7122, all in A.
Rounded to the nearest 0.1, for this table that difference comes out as -0.2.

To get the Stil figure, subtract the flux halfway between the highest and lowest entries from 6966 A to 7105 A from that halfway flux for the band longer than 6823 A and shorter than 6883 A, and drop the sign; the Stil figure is 0.9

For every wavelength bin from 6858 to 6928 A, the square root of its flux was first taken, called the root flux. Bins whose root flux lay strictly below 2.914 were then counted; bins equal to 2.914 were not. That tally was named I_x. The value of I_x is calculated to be 22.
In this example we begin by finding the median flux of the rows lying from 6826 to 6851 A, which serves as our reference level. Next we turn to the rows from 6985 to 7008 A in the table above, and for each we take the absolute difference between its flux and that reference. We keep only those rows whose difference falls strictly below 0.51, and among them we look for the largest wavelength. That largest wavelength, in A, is 6986.77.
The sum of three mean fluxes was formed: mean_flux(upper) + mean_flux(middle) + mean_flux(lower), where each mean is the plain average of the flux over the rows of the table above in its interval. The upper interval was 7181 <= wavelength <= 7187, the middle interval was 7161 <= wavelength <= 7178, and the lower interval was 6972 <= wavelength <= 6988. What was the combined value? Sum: 25.4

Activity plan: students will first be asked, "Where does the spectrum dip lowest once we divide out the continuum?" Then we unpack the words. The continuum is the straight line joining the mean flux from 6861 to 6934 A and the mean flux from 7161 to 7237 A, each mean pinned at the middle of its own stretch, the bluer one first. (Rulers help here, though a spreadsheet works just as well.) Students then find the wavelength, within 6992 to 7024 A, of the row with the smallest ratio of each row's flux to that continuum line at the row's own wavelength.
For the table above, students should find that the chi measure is 7015.79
